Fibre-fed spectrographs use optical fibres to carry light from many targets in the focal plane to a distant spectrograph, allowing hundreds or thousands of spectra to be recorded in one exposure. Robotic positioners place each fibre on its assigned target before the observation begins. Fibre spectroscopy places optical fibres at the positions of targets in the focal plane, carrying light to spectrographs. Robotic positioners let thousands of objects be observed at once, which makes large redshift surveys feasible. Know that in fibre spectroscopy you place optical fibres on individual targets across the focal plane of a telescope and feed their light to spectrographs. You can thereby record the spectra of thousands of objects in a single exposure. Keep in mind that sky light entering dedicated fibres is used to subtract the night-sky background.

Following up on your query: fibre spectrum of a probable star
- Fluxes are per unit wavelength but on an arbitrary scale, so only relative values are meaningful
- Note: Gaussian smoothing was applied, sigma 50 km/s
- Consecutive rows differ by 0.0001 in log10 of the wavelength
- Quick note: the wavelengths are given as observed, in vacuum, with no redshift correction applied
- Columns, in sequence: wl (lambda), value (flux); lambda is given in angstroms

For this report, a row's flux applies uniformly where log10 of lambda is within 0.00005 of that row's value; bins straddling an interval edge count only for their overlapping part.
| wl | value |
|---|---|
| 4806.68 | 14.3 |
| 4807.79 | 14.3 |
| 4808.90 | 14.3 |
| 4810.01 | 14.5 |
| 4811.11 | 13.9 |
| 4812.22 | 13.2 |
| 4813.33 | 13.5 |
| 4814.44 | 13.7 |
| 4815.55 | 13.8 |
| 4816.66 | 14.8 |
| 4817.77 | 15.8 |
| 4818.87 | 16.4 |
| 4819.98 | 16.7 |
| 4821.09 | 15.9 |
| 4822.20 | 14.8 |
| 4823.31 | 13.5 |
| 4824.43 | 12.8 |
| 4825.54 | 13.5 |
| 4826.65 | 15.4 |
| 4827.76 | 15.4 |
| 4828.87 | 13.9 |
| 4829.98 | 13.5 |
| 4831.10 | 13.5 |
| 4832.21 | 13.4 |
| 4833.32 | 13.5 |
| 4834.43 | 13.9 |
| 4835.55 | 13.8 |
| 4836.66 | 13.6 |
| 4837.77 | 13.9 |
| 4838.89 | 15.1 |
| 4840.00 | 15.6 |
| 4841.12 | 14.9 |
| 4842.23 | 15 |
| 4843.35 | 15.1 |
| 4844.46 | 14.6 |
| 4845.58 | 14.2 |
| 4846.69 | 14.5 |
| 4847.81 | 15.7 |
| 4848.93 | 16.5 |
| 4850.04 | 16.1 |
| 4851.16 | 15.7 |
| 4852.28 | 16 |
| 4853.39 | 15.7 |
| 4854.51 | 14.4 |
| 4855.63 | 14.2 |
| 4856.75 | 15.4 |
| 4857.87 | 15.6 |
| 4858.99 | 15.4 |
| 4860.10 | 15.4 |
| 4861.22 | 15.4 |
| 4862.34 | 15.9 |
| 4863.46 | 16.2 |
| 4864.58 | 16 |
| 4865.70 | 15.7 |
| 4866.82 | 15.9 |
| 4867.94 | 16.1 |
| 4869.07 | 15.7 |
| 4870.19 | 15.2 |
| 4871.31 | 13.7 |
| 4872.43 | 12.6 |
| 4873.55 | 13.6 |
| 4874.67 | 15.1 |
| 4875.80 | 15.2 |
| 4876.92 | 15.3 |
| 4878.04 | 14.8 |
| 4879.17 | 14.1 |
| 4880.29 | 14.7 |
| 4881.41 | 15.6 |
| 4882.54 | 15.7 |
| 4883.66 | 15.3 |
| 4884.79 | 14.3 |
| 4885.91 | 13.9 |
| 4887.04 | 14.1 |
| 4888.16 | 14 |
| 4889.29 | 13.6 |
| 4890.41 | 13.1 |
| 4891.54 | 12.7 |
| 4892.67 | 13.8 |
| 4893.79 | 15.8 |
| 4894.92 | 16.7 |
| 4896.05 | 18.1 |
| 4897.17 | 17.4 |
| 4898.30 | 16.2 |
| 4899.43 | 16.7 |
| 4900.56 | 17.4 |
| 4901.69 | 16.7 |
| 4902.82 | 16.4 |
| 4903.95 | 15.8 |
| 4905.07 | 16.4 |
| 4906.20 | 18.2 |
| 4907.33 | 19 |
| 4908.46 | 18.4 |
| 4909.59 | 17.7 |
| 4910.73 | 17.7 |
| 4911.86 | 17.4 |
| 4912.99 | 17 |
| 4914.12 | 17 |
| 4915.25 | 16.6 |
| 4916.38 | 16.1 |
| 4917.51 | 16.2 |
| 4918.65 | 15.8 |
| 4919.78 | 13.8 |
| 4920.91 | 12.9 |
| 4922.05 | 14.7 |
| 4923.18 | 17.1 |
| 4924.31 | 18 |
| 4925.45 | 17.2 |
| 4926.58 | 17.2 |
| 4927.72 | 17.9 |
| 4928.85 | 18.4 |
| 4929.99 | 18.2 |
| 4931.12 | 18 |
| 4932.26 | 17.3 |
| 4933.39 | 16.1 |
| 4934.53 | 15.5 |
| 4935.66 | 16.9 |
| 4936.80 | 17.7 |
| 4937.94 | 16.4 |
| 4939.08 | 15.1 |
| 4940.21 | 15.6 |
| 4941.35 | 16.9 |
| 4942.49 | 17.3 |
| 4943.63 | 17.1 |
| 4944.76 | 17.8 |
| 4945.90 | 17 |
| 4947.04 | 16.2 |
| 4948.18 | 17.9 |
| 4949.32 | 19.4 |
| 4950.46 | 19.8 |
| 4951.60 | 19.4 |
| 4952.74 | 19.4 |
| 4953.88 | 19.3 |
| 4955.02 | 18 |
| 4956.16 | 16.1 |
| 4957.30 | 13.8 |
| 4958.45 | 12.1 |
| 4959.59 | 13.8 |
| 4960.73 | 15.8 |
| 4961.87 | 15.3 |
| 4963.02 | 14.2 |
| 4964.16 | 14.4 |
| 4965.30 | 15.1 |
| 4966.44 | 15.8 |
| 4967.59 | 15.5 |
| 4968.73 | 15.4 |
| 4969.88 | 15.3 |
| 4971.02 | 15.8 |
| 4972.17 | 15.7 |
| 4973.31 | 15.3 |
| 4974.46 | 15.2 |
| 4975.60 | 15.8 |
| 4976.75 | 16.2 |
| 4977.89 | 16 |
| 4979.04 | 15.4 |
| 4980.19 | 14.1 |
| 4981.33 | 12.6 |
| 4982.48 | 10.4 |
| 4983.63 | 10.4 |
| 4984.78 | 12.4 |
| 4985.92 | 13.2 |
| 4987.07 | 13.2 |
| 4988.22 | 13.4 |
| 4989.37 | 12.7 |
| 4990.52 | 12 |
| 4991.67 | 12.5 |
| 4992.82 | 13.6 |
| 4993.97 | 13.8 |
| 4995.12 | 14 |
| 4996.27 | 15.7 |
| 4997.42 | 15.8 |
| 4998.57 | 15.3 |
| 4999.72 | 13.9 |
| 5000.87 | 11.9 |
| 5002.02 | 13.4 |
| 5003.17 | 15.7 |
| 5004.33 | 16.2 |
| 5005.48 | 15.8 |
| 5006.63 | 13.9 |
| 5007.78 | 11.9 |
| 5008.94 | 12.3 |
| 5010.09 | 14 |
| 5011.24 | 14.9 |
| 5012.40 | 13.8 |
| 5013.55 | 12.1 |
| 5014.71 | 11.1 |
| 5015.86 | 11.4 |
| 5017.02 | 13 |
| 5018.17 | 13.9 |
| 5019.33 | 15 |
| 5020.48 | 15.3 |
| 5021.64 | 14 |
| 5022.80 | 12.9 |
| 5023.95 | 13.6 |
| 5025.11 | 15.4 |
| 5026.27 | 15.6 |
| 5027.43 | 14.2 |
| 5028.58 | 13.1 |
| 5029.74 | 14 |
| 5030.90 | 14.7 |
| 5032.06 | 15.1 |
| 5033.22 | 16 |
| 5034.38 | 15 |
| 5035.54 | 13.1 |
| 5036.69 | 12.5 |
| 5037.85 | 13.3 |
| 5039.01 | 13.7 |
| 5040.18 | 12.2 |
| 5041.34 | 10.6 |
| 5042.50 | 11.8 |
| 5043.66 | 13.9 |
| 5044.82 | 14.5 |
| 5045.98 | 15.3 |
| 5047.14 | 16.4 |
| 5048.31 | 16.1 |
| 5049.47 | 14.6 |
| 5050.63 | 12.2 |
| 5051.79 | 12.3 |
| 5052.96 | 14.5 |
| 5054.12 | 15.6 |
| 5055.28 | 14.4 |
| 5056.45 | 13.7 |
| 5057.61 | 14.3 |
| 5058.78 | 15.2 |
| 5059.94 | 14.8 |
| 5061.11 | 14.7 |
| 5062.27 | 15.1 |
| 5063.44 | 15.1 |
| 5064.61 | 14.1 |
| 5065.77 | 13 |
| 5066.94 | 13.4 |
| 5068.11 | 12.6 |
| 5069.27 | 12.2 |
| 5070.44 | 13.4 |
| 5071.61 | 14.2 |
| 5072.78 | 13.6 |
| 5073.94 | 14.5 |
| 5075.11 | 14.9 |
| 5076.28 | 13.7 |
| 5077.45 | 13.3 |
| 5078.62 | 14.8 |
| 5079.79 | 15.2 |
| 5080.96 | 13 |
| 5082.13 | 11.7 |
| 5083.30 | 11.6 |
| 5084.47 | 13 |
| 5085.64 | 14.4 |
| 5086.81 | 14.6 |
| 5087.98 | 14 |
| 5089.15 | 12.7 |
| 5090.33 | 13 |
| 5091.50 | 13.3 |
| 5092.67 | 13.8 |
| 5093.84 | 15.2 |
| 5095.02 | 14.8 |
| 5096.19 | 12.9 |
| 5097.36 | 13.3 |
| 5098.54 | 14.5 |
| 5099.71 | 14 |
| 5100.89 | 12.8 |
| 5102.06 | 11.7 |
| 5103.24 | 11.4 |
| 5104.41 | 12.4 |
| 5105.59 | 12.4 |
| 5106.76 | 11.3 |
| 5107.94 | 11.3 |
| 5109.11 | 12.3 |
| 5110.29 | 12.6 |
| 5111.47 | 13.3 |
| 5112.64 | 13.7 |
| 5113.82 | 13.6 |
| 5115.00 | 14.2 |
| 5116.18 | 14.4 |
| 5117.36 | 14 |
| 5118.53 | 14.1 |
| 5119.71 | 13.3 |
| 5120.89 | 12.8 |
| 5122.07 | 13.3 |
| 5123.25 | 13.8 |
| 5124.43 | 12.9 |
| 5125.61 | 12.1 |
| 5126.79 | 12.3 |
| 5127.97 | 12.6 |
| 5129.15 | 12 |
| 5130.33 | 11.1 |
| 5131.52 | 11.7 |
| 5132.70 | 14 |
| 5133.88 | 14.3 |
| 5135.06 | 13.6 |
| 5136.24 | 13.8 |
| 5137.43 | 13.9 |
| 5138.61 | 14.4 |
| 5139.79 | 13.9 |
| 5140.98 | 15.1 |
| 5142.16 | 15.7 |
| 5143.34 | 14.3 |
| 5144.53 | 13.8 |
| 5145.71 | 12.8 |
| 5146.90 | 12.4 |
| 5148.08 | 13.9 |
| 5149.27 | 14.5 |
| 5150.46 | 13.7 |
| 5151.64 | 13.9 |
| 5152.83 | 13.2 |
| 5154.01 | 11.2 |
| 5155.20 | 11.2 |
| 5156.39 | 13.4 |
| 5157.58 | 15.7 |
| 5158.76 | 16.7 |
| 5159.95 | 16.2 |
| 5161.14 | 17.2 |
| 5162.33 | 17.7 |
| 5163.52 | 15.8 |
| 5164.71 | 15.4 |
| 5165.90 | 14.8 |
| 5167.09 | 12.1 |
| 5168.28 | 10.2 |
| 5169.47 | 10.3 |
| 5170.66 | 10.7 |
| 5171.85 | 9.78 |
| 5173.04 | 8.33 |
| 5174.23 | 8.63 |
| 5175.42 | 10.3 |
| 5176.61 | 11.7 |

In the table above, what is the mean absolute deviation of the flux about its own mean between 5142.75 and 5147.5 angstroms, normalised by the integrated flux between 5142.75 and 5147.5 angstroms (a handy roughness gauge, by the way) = 0.011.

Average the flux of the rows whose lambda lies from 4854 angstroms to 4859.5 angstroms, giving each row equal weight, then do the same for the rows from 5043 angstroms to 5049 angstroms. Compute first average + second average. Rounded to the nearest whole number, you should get 30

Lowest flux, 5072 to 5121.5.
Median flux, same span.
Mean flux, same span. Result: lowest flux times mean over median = 11.4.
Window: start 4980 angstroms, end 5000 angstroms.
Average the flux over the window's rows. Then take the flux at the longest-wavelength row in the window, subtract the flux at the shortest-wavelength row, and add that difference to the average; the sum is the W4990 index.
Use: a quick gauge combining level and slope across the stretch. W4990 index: 13.1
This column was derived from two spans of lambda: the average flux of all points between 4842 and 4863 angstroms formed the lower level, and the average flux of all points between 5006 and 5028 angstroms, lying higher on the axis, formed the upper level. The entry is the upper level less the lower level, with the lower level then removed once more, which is -17.0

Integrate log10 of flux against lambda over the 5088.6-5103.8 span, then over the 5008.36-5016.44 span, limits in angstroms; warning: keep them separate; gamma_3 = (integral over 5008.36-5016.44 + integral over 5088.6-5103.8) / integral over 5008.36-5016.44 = 2.9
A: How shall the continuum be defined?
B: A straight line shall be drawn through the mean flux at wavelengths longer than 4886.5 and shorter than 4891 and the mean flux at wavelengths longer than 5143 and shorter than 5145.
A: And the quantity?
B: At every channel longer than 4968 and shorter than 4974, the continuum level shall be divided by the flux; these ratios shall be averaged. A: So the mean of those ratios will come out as 0.89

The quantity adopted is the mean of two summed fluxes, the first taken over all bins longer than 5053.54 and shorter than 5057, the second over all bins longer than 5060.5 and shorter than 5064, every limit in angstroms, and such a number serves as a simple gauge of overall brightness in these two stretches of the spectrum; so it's 44.3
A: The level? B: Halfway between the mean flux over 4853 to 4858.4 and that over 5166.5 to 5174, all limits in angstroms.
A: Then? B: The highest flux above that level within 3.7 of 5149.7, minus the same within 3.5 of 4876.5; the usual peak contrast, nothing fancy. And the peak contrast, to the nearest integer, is -1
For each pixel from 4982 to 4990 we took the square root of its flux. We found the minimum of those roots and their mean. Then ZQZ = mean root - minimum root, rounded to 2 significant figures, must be 0.27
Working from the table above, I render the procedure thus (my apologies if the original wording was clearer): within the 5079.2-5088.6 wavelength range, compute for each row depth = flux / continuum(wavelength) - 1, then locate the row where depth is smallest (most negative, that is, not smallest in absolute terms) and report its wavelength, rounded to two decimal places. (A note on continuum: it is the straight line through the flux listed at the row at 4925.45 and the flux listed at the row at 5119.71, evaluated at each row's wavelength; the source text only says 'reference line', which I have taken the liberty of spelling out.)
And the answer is 5083.30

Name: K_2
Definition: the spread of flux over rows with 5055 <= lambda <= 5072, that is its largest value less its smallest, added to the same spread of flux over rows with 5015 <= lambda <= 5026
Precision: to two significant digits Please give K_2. 7.0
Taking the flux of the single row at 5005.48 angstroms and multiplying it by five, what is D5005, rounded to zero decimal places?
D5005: 79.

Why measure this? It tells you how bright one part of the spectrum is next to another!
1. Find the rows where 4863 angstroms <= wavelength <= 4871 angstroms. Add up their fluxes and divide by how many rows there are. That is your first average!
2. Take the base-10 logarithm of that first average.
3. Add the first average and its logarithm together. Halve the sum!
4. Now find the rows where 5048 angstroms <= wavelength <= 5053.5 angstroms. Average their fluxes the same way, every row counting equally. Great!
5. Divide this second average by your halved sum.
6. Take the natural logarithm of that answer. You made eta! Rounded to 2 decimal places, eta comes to 0.49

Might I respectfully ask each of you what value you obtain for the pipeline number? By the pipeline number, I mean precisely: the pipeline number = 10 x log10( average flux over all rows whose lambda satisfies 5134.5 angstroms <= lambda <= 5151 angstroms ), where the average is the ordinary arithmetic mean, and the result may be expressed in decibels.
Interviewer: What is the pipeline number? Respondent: 11.5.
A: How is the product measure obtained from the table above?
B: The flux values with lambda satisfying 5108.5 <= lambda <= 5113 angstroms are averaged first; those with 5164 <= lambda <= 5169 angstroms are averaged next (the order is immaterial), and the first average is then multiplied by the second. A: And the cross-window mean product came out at 170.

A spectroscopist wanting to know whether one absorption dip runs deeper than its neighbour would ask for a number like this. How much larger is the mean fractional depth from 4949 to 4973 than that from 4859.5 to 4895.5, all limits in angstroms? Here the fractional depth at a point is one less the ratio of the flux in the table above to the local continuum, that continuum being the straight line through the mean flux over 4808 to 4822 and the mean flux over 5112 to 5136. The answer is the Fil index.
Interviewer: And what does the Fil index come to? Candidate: -0.12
